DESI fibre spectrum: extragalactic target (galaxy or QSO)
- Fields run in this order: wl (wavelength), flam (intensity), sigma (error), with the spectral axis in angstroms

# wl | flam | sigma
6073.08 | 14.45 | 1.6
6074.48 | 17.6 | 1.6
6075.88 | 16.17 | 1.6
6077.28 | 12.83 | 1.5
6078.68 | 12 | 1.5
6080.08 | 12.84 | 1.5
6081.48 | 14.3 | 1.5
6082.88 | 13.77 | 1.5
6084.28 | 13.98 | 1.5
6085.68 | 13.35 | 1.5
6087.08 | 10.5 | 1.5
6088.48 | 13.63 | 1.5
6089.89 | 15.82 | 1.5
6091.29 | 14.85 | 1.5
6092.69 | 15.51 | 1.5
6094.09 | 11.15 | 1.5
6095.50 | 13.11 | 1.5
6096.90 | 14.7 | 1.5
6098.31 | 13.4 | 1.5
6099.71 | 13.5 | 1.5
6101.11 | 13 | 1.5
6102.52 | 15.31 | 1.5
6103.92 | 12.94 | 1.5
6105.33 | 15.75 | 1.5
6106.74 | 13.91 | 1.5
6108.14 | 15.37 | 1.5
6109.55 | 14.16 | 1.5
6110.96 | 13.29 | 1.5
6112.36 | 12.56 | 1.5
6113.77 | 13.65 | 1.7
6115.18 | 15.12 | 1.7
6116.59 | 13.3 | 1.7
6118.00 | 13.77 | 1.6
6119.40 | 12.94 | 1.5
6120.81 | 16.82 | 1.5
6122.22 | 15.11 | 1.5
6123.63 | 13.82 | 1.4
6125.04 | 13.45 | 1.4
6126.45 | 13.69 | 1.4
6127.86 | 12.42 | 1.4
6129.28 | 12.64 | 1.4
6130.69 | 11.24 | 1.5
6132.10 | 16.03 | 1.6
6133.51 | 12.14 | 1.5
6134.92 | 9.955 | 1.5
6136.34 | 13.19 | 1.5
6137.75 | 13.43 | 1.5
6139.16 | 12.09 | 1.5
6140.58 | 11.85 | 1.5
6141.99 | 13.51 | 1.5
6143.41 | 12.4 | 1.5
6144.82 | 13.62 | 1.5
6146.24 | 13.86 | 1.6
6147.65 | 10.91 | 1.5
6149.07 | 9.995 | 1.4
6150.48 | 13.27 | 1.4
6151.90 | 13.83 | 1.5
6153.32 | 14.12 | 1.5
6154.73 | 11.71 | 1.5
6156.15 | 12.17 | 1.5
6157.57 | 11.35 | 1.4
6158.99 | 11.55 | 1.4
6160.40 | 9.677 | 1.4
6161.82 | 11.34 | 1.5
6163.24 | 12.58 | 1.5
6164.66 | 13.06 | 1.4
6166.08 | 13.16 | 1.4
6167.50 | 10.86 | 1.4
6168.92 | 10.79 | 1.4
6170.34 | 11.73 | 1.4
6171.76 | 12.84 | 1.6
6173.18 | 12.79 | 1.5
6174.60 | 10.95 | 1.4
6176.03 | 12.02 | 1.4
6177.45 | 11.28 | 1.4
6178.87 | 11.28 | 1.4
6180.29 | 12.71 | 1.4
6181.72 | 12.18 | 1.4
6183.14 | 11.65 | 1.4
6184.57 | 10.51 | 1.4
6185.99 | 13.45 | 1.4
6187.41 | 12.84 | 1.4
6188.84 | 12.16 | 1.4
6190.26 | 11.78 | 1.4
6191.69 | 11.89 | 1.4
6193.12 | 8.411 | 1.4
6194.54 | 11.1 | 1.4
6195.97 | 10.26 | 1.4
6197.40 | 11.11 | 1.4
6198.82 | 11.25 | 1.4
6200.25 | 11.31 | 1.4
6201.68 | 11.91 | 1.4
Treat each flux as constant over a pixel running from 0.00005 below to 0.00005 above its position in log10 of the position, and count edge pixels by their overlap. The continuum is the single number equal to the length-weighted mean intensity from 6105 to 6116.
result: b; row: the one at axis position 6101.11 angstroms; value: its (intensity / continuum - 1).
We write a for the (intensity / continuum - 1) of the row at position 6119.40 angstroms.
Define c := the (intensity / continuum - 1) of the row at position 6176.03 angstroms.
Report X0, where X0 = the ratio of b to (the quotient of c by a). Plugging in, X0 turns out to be -0.05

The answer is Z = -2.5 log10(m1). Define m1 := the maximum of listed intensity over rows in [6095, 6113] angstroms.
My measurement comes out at -2.99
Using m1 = 15.75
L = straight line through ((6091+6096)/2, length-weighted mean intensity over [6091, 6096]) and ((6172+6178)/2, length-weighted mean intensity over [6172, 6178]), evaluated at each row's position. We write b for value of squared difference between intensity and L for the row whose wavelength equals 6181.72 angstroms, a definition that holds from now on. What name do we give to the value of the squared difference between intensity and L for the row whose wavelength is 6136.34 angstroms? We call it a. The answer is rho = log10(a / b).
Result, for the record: 0.1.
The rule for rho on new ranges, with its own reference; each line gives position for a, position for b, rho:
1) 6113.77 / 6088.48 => 2.0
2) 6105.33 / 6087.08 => -0.2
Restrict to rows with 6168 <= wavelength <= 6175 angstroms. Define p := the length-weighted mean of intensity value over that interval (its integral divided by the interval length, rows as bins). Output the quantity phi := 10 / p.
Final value 0.84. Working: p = 11.8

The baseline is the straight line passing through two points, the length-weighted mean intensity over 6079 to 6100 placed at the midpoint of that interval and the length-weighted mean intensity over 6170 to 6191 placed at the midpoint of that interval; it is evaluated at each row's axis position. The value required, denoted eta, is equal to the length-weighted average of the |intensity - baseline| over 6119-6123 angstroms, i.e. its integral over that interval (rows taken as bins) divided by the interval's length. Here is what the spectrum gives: 2.11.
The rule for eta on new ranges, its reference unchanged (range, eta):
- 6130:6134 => 1.90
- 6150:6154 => 1.25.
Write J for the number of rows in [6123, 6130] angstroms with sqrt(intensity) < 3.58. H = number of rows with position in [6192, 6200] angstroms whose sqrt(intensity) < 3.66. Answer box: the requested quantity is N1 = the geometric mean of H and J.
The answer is 3.2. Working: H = 5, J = 2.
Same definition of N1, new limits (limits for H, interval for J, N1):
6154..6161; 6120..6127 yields 0.0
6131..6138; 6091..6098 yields 1.7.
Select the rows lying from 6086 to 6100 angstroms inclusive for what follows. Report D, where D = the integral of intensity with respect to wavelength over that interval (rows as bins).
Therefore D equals 191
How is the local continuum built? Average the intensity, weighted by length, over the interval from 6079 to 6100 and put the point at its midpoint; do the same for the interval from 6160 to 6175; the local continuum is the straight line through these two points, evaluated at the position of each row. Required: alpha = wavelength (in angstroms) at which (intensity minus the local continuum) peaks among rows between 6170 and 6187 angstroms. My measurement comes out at 6185.99 angstroms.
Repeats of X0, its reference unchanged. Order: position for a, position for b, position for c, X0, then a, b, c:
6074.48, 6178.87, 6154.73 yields 0.29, 0.24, -0.203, -0.17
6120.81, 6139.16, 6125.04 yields 0.55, 0.19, -0.146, -0.05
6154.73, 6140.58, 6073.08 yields 1.38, -0.17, -0.163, 0.02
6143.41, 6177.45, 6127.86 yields -0.21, -0.12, -0.203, -0.12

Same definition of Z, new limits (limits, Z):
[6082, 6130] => -3.06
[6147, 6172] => -2.87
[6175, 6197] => -2.82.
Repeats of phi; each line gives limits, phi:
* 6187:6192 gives 0.82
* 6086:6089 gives 0.82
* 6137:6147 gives 0.77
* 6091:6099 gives 0.73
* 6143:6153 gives 0.79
